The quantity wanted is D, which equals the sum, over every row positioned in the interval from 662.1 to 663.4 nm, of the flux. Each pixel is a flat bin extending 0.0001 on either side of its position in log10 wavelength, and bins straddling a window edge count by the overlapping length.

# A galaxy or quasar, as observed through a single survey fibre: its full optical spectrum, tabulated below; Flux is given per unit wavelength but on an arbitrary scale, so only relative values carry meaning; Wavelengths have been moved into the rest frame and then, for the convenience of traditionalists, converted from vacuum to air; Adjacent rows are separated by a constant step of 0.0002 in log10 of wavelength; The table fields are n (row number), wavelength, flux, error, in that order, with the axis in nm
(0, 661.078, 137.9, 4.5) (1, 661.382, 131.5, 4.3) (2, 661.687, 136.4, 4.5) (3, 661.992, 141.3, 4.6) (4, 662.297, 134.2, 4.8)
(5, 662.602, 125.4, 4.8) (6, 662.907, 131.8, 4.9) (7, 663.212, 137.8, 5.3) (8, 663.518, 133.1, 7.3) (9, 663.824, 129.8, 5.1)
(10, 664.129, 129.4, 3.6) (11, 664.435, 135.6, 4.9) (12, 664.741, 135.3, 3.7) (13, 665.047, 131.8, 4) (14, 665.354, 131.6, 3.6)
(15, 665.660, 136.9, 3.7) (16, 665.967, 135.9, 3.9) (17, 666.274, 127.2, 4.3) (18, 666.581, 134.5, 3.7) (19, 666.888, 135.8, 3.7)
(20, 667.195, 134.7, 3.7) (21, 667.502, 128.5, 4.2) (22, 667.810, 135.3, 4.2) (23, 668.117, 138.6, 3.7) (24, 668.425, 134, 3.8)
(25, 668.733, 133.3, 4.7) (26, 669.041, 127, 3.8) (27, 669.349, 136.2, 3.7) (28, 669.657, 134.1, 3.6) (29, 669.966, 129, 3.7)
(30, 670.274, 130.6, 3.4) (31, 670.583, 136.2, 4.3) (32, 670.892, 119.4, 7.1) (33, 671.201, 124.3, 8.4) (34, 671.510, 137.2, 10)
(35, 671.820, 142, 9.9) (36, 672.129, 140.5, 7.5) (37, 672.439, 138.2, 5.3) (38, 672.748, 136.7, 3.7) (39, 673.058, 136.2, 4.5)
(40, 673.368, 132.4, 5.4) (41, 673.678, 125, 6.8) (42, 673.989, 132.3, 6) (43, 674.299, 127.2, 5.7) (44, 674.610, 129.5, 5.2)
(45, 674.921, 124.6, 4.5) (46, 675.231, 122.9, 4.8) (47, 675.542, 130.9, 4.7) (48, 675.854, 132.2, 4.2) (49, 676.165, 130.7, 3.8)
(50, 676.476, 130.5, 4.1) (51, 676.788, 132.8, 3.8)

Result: 529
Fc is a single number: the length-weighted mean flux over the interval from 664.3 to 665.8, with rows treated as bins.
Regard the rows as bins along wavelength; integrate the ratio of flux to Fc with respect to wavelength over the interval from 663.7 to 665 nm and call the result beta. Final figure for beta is 1.28 nm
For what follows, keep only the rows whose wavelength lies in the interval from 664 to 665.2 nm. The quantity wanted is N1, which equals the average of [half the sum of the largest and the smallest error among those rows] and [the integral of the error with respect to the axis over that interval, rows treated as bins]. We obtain 5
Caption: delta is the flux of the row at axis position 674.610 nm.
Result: 129.5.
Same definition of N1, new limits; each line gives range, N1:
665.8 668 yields 6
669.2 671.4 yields 8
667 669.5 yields 7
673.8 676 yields 8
